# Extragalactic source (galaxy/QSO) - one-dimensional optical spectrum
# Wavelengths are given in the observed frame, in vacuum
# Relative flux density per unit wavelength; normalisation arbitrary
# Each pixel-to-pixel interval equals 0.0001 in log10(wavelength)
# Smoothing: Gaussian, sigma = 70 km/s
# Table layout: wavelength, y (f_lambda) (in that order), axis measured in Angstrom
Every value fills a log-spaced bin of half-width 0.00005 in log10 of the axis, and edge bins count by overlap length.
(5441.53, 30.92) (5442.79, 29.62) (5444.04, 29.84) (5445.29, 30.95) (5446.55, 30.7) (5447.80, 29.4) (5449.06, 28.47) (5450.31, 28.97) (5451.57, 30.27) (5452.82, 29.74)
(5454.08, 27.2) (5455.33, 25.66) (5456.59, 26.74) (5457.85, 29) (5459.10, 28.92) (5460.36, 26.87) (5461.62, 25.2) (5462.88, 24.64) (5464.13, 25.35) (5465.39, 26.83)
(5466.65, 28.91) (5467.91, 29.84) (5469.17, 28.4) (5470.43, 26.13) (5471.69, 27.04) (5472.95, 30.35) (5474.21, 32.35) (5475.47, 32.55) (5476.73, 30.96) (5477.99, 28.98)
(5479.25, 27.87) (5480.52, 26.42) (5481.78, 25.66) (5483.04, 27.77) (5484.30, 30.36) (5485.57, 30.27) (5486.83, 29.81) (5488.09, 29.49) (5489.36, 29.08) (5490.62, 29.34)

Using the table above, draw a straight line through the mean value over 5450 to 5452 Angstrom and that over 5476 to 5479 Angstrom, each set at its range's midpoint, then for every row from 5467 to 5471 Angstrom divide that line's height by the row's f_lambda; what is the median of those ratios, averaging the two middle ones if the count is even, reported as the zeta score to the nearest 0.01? 1.05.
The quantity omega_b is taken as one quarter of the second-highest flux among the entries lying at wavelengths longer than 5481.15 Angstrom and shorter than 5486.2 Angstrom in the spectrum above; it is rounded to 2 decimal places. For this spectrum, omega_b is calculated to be 7.57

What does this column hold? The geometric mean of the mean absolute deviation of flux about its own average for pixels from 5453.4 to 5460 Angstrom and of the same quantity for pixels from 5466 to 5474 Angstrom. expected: 1.2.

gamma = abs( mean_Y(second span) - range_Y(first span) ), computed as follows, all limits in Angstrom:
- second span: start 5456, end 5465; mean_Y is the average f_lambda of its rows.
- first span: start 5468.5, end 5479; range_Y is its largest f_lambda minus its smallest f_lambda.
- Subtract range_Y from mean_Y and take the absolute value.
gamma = 20.3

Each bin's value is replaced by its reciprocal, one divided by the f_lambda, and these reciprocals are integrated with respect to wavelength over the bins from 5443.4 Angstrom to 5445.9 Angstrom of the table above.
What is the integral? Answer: 0.0825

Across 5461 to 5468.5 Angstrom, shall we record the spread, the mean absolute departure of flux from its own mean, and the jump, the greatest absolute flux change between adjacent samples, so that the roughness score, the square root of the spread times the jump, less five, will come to -3.10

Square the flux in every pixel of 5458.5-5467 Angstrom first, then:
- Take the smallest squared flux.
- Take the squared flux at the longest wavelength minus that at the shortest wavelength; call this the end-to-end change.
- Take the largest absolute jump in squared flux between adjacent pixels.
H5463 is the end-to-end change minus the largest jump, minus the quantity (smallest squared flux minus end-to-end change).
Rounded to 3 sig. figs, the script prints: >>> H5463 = -724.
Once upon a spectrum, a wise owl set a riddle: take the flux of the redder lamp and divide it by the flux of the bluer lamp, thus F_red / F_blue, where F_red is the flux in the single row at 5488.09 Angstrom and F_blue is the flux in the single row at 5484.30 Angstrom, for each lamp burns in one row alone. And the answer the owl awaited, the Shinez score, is 0.97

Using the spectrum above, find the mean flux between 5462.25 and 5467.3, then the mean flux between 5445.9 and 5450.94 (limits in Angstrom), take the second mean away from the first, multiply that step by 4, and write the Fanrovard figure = -12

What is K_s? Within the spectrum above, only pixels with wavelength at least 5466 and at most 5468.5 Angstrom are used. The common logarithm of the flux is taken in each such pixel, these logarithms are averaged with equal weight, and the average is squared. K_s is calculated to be 2.15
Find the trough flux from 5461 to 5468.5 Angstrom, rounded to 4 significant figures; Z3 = 24.64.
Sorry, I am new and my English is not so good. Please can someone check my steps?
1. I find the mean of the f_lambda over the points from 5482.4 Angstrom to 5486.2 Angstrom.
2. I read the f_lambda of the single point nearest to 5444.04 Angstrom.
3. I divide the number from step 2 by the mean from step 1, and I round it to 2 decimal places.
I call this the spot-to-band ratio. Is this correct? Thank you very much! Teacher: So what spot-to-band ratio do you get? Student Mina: 1.01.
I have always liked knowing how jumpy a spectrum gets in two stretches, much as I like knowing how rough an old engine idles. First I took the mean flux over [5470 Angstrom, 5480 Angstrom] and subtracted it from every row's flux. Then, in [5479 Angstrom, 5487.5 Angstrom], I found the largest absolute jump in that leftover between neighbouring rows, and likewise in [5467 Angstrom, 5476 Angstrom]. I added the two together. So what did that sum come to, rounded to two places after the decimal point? 5.90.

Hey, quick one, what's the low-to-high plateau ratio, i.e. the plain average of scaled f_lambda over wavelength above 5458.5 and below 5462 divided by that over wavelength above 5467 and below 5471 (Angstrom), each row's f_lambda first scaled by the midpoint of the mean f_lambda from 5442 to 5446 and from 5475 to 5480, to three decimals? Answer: 0.960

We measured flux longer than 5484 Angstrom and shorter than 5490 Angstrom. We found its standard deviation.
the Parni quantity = 0.5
